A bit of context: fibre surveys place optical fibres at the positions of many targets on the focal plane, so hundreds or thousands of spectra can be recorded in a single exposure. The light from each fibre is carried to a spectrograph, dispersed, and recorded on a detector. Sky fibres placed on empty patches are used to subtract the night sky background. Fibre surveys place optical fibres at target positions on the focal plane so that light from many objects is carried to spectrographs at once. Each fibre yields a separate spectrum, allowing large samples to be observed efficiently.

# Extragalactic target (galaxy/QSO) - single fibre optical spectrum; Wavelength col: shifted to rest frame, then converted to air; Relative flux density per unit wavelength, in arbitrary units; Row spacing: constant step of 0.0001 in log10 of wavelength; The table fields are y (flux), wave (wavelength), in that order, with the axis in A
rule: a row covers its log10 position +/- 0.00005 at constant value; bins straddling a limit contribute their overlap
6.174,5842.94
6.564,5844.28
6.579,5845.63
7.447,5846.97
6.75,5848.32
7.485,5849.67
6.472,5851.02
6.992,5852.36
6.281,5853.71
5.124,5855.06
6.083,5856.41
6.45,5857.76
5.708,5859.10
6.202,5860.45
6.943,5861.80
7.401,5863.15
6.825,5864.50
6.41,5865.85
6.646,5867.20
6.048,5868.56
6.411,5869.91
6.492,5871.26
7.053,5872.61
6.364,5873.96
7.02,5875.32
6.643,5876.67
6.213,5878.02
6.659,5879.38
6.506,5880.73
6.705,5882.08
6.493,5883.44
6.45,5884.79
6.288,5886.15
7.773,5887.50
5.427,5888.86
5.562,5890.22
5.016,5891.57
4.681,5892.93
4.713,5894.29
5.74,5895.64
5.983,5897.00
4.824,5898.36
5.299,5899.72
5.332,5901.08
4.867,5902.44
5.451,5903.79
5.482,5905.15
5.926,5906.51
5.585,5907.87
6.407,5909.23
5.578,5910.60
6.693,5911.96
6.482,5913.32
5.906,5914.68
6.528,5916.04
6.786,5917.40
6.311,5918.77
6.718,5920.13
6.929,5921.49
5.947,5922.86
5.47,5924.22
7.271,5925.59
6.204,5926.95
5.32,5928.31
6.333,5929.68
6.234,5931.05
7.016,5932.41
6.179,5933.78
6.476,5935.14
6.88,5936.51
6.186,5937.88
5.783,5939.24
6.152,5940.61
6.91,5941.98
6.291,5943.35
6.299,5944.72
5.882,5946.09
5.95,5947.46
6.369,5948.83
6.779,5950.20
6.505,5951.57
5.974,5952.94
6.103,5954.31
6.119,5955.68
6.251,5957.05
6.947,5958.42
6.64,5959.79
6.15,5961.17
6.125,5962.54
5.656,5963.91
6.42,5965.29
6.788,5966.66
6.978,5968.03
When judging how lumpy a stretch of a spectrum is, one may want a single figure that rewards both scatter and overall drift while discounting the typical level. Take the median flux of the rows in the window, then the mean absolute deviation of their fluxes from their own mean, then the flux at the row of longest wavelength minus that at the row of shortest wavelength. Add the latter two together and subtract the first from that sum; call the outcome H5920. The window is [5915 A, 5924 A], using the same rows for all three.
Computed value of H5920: -6.9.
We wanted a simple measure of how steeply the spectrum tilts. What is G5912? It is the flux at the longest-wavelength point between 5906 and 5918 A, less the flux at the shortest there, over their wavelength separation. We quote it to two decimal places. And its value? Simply 0.08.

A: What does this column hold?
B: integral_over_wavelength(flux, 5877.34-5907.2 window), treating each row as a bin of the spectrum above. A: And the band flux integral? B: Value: 173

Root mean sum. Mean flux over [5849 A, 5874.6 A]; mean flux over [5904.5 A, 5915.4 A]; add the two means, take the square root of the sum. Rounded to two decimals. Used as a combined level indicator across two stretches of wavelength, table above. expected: 3.54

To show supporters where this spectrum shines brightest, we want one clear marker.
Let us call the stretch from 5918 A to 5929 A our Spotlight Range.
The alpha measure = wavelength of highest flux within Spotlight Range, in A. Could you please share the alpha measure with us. 5925.59 A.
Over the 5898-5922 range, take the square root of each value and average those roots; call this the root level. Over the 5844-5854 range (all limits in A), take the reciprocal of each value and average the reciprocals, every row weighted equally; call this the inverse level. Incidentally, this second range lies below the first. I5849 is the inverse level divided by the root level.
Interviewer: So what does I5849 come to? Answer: 0.060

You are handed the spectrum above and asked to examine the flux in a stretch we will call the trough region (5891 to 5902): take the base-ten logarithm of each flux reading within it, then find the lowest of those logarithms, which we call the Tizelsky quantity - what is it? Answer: 0.670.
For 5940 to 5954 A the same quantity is 0.770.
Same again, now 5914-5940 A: 0.726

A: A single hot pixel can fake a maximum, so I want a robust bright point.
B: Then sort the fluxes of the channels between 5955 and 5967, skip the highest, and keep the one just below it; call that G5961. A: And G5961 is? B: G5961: 6.788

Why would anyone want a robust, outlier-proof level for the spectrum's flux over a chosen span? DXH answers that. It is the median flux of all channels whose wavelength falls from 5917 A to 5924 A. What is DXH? 6.72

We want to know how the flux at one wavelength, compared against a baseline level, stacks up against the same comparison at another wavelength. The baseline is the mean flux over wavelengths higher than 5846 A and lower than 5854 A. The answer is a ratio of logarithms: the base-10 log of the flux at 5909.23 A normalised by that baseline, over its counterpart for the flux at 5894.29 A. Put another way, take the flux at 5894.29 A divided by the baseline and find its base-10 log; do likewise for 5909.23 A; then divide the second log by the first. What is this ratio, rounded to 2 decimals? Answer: 0.20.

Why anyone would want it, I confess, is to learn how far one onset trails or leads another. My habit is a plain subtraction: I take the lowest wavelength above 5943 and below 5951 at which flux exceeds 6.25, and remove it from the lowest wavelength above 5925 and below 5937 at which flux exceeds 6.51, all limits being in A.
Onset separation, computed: -17.8 A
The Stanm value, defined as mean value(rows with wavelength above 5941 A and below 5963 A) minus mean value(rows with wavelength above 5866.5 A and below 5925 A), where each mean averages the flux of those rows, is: 0.25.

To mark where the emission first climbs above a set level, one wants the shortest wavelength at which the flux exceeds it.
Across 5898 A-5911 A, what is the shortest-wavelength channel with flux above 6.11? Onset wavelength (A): 5909.23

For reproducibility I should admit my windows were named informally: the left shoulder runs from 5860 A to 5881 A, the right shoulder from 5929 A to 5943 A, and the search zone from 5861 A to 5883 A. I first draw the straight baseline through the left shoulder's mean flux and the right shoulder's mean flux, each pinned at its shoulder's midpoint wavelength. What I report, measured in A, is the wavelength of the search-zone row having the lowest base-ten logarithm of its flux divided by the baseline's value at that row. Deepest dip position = 5868.56 A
